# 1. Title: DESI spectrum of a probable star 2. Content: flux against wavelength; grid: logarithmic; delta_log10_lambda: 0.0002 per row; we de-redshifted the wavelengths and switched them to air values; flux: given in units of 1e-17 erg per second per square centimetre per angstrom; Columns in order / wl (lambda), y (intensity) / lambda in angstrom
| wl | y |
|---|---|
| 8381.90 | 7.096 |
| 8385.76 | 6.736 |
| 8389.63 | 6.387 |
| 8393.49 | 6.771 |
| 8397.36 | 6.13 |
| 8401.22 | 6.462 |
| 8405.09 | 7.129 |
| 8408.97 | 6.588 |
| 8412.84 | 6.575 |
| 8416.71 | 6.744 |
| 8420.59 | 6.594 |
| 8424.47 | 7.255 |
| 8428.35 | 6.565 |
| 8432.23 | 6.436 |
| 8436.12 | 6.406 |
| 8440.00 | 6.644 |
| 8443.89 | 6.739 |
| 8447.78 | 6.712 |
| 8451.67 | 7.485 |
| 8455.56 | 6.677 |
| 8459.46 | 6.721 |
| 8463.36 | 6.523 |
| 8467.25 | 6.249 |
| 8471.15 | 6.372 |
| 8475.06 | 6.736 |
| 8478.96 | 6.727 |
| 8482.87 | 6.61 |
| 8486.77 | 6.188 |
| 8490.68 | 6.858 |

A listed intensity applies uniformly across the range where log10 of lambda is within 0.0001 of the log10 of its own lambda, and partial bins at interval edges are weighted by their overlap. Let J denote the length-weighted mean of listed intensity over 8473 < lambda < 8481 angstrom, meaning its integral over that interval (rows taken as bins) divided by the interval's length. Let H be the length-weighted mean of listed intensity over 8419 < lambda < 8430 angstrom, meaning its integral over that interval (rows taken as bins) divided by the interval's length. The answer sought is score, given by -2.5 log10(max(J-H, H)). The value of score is -2.08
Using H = 6.82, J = 6.72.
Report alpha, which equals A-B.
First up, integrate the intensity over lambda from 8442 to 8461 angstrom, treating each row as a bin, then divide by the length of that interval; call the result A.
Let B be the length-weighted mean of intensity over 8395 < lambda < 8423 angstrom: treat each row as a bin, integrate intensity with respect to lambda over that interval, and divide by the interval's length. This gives 0.3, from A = 6.87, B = 6.62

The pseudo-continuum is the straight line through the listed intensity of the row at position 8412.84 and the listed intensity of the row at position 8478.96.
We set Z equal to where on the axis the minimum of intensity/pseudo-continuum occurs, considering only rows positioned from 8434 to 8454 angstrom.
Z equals 8436.12 angstrom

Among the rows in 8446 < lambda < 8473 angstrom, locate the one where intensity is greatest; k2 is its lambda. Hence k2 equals 8451.67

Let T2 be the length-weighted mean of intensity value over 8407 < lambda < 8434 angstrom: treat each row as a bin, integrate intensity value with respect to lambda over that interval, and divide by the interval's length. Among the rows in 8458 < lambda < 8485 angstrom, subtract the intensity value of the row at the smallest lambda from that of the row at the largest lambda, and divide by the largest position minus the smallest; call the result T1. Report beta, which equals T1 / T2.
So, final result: -0.0007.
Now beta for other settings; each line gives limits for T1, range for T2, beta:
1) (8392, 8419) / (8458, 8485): -0.0002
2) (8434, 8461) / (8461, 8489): 0.0021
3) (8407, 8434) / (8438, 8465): -0.0010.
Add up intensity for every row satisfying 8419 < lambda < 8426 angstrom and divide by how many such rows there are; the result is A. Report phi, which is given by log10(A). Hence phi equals 0.840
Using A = 6.92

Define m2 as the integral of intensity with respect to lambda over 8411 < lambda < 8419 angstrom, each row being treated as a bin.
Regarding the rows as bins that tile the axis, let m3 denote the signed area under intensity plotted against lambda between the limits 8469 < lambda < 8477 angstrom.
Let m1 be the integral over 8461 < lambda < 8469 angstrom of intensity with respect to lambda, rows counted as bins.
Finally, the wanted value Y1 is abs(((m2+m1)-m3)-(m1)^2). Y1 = 2578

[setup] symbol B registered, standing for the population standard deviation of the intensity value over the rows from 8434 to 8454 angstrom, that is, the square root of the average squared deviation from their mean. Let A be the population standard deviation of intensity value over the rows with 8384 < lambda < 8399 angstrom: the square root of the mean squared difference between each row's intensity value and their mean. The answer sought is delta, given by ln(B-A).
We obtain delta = -2.3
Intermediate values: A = 0.26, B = 0.36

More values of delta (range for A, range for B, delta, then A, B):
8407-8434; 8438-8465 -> -3.1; 0.25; 0.29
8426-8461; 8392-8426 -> -3.8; 0.30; 0.32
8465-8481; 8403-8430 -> -2.9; 0.21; 0.27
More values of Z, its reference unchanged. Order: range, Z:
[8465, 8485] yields 8467.25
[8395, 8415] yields 8397.36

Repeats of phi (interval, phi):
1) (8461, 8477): 0.811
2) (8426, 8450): 0.818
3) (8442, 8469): 0.828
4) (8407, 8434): 0.825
